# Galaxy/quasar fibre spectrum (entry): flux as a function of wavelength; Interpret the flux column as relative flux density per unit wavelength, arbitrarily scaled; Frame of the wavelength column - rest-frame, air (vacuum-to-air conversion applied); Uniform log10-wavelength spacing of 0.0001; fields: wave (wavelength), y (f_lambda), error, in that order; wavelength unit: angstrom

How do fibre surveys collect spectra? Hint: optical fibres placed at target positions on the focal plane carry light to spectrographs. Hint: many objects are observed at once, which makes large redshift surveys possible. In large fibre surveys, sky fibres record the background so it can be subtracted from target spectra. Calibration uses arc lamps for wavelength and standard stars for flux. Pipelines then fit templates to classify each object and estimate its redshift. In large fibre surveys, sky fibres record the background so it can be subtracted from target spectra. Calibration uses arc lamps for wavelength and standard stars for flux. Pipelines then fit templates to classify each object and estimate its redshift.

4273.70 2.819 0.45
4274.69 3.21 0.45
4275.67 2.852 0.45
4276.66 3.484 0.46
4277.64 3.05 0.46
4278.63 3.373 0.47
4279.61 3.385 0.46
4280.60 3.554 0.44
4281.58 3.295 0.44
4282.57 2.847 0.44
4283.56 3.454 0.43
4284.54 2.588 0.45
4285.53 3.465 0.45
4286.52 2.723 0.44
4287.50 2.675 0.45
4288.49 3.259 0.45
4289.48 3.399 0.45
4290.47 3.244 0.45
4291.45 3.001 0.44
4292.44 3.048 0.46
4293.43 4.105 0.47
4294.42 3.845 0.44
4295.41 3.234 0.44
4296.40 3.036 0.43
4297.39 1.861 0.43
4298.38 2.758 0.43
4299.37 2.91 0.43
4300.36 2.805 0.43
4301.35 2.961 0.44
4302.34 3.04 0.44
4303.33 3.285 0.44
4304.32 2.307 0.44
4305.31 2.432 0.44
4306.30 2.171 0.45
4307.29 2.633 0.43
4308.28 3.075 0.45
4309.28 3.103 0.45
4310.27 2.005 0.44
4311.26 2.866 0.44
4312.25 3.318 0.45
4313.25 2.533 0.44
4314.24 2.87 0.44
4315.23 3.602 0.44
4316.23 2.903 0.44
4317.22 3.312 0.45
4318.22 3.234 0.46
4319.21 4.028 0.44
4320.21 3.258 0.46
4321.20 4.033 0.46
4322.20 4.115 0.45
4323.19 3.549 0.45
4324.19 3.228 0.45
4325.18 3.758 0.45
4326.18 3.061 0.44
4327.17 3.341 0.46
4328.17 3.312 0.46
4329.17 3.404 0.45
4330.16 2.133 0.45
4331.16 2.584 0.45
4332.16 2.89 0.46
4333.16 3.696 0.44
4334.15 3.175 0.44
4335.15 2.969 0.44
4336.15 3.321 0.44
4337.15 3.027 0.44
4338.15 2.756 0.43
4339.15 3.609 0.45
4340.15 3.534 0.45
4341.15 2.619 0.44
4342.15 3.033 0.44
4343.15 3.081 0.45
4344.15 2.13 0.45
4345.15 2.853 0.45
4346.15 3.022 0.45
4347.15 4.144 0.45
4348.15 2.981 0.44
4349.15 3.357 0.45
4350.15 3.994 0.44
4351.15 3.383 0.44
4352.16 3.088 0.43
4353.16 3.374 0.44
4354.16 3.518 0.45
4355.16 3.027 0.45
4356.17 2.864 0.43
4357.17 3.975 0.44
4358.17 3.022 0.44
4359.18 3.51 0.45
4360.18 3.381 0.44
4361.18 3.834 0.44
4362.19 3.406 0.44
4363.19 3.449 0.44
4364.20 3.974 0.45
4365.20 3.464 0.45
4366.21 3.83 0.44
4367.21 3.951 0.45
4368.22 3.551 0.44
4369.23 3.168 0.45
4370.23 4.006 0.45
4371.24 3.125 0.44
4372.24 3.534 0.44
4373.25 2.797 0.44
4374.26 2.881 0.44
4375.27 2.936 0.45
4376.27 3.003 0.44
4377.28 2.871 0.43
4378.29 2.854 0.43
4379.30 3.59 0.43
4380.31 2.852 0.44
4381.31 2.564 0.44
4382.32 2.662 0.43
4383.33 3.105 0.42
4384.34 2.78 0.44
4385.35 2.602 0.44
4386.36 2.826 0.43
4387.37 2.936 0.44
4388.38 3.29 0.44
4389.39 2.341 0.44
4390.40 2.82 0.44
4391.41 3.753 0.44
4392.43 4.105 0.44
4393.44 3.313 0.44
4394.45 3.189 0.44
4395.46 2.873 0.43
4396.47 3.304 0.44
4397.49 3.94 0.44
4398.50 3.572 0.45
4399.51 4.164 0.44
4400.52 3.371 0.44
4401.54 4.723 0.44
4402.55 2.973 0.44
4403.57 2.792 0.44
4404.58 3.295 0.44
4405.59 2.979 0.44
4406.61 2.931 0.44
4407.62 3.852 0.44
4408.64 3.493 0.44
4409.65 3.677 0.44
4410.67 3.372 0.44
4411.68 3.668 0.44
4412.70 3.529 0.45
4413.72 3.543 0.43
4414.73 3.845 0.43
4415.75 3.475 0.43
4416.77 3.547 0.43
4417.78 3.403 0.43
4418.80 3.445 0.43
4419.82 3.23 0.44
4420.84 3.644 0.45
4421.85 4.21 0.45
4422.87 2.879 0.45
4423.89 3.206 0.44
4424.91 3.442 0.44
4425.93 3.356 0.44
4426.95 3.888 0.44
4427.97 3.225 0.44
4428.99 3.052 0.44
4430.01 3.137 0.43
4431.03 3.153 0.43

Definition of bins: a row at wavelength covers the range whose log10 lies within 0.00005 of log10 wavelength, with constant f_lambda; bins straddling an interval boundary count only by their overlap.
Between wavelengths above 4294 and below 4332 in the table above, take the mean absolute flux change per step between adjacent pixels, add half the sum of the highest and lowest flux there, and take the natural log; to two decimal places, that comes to 1.25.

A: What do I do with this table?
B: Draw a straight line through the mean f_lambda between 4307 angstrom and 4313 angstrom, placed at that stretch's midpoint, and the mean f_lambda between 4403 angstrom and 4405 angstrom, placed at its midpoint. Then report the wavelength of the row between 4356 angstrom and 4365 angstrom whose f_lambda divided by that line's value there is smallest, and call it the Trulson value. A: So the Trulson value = 4356.17 angstrom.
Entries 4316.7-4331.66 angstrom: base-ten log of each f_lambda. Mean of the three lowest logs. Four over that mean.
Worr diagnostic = 9.8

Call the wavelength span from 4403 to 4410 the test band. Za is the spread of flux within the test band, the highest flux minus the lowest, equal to 1.1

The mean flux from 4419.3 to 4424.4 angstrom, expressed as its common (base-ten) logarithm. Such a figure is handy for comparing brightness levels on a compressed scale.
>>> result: 0.536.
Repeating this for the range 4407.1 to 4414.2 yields 0.555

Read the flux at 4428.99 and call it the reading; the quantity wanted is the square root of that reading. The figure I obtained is 1.75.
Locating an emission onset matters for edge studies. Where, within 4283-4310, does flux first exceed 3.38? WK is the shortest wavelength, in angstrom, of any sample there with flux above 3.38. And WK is 4283.56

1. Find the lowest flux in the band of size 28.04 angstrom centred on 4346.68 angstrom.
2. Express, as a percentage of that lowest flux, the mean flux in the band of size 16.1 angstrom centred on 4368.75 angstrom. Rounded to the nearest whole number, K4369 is 161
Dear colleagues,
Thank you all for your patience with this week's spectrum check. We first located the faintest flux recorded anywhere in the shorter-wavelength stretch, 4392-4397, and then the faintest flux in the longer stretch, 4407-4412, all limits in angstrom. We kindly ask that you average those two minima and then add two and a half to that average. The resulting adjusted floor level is 5.6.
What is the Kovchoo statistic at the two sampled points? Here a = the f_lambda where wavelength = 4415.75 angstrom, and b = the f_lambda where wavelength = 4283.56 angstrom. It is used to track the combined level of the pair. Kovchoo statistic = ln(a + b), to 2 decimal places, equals 1.94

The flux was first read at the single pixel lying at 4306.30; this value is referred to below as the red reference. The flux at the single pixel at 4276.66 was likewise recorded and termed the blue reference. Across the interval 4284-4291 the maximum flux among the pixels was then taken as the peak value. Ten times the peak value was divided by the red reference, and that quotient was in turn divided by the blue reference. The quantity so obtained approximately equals 4.6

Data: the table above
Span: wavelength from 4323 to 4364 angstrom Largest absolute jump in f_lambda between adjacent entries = 1.3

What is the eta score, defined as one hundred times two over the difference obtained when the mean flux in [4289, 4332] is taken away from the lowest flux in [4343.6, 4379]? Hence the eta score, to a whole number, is -209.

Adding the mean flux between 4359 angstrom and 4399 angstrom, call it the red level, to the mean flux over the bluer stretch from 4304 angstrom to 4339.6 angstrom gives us 6.35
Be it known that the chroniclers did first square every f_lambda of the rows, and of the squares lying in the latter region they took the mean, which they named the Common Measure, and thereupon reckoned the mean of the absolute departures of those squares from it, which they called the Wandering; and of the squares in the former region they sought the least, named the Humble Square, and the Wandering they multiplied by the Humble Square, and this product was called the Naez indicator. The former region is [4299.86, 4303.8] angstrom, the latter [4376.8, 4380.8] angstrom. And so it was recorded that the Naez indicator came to 14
